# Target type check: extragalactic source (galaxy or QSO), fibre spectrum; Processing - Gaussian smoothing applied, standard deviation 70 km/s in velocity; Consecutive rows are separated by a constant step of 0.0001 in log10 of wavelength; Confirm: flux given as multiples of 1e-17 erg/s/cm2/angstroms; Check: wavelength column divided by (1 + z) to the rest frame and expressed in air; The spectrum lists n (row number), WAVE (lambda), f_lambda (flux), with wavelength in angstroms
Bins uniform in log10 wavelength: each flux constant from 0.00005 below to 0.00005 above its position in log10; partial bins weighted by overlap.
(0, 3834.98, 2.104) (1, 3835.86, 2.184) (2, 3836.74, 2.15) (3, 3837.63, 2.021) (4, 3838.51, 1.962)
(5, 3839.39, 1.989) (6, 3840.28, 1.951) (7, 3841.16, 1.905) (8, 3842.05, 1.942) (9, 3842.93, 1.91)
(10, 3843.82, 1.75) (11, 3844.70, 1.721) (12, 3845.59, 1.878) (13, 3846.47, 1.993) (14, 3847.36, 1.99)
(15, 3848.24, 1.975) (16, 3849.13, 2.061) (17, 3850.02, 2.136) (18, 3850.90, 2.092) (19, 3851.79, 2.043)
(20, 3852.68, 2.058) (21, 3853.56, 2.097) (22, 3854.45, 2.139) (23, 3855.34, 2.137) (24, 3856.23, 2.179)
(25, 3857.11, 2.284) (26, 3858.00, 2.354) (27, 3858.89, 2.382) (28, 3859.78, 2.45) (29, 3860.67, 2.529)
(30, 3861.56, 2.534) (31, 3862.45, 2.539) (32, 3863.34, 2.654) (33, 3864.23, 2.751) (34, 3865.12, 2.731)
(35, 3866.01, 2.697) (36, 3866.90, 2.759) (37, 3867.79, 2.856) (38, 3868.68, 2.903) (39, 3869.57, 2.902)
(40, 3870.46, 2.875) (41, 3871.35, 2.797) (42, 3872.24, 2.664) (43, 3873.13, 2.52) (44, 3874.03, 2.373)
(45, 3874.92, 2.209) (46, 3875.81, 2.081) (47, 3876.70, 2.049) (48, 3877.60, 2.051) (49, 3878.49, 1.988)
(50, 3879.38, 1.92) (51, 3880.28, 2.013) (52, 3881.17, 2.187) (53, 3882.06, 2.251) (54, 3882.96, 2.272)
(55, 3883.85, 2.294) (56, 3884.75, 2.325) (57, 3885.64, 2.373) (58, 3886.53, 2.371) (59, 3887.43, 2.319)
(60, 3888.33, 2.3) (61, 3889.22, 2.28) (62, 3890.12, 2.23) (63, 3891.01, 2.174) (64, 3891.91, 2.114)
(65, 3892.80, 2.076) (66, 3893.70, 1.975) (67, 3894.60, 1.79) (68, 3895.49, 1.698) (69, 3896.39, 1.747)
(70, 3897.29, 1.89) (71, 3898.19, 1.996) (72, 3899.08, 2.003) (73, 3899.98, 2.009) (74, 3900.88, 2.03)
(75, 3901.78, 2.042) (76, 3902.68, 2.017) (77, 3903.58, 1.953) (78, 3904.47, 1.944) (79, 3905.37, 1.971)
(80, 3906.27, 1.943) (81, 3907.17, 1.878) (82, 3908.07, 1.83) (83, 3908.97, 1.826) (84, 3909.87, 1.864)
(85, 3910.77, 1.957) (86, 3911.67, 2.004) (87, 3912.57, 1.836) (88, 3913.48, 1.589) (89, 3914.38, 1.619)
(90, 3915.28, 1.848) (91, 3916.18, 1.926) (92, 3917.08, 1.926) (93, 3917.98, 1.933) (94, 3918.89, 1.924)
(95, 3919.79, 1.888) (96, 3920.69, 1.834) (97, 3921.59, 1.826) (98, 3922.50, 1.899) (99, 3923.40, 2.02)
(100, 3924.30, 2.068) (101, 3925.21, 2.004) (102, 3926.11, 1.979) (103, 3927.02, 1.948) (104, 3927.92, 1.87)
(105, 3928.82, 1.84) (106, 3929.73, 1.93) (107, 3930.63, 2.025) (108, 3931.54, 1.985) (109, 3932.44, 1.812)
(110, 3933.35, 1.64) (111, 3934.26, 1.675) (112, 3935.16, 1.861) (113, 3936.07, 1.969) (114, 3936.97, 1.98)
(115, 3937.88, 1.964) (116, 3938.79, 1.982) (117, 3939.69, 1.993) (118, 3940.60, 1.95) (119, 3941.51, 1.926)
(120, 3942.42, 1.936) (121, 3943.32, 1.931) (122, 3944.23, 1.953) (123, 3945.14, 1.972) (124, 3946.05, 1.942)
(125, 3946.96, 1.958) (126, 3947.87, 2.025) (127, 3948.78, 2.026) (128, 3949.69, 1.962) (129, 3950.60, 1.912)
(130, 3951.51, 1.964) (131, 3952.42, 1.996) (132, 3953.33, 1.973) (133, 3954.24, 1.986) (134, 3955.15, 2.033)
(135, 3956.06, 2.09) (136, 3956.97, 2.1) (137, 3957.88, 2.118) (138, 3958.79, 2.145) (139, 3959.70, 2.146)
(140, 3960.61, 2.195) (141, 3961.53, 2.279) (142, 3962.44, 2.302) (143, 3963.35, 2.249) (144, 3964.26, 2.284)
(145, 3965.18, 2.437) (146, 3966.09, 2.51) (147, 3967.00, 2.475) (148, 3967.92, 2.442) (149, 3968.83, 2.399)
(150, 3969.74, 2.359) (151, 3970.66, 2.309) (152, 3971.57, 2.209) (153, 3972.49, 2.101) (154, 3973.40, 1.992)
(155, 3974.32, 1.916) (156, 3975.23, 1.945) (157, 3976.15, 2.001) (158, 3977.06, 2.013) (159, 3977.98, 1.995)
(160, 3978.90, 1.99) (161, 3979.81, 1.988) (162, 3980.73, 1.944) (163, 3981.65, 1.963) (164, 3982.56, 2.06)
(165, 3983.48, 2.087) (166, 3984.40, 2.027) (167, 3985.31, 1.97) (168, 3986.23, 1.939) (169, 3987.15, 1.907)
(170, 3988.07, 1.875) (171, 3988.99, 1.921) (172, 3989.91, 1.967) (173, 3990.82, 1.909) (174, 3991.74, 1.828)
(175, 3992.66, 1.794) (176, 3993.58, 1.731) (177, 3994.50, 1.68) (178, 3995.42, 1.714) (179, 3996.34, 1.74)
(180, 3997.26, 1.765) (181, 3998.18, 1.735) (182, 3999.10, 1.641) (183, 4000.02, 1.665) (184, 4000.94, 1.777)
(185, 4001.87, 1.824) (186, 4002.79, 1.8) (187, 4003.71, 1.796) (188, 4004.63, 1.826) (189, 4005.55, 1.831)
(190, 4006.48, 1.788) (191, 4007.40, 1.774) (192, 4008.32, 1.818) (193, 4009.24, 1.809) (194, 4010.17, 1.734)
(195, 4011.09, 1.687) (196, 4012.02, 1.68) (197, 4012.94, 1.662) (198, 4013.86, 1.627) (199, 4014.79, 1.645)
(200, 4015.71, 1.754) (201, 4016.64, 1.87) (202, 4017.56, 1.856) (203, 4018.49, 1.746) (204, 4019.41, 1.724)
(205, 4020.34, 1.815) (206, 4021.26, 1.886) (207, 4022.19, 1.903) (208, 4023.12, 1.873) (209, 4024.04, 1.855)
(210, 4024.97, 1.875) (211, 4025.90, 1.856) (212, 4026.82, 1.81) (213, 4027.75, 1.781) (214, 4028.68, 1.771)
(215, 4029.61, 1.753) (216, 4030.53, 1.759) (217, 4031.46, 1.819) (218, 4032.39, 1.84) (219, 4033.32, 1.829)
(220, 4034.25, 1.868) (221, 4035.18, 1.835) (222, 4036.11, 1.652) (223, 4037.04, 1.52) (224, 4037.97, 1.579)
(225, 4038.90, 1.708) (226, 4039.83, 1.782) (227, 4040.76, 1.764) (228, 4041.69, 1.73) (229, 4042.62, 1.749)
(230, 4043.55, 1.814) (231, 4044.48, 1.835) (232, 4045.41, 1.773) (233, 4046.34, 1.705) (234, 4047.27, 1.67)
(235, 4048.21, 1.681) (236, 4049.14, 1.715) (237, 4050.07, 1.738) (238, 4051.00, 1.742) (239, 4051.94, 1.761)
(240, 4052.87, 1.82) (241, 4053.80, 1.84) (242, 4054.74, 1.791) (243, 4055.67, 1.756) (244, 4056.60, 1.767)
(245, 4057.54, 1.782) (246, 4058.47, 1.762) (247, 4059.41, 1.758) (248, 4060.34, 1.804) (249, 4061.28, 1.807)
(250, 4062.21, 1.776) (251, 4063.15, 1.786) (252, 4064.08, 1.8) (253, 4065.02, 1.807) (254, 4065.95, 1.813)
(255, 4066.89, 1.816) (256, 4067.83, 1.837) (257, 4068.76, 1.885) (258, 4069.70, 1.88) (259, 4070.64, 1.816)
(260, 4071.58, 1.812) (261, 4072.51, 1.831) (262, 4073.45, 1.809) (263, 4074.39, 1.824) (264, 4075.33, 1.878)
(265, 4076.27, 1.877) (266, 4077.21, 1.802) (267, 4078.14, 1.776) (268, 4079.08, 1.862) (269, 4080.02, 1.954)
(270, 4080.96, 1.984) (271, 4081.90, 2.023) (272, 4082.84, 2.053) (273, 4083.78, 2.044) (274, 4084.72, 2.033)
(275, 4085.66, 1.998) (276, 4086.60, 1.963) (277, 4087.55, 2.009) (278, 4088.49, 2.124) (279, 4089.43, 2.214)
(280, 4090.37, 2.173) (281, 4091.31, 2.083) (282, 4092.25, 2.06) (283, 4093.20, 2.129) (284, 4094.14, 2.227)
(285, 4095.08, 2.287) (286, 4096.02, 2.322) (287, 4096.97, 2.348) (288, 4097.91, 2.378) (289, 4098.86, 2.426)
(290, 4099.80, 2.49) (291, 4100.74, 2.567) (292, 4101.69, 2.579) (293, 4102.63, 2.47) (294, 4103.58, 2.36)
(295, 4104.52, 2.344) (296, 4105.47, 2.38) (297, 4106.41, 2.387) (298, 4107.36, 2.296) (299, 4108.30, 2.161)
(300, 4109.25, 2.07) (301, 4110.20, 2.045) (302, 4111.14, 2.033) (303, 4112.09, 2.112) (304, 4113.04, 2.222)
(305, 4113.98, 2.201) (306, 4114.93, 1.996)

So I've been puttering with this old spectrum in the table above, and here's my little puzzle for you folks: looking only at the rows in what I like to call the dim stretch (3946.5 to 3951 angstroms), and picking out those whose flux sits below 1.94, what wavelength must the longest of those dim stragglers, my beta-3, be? 3950.60 angstroms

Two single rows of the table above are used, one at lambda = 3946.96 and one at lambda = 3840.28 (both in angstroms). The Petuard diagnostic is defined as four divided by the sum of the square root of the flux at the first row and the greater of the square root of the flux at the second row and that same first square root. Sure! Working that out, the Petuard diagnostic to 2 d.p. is 1.43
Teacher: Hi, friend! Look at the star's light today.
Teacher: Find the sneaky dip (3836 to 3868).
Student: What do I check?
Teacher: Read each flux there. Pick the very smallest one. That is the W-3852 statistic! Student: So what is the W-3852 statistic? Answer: 1.721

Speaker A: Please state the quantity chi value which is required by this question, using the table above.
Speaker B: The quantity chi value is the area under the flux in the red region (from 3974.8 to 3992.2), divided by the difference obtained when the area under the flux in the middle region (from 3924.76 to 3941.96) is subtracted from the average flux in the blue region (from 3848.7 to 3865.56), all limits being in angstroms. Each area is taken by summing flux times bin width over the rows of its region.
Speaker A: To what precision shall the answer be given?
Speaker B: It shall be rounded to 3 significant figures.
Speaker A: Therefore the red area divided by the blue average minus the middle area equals -1.12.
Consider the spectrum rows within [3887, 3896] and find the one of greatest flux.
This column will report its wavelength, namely 3887.43 angstroms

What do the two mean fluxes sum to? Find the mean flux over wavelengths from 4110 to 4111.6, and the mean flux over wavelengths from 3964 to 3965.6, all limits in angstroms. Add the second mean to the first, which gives 4.40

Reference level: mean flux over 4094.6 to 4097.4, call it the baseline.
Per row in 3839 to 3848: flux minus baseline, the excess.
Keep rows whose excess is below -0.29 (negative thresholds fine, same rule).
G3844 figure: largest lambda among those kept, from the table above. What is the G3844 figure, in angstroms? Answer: 3847.36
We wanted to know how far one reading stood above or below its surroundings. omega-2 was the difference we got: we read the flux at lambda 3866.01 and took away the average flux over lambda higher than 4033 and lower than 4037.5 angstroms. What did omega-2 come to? 1.0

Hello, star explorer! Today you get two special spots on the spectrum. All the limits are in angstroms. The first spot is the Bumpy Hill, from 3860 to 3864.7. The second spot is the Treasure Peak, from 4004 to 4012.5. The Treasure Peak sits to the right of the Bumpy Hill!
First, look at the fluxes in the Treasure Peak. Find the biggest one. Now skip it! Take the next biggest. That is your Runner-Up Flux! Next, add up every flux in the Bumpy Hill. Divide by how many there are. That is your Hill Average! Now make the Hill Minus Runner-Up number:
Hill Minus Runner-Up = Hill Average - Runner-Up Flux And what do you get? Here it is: 0.8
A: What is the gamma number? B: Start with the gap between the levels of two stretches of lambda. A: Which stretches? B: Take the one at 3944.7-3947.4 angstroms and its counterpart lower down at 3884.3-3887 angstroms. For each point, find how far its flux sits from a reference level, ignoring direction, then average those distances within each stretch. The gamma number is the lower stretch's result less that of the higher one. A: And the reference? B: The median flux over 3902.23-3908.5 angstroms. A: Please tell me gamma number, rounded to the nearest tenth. 0.4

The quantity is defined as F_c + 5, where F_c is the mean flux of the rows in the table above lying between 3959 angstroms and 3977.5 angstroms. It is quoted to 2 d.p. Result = 7.23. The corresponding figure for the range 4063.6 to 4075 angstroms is 6.83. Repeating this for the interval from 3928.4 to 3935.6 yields 6.85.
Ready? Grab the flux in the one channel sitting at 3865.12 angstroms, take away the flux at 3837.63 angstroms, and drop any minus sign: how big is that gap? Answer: 0.71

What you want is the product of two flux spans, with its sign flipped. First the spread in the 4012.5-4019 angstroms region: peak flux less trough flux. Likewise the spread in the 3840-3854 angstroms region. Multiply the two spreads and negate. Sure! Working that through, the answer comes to -0.10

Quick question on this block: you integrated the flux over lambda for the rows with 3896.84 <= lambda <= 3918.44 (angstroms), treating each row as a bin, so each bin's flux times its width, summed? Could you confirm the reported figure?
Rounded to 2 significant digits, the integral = 41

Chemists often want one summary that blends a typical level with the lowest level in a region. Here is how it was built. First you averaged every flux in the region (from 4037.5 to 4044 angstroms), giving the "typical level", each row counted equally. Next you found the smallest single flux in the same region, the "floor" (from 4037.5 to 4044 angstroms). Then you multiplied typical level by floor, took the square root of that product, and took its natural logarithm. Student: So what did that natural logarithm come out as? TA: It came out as 0.50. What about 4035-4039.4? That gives 0.46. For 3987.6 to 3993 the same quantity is 0.61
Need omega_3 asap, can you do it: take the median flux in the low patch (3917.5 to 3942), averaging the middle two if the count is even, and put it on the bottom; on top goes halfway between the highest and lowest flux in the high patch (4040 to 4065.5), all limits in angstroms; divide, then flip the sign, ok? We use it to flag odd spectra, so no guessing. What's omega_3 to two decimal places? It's -0.91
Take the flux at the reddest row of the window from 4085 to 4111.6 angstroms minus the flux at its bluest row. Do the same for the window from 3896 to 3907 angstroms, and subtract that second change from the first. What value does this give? -0.16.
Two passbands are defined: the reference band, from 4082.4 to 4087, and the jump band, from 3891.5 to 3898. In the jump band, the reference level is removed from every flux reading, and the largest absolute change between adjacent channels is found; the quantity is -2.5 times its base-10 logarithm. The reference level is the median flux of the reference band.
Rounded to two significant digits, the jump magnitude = 1.8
